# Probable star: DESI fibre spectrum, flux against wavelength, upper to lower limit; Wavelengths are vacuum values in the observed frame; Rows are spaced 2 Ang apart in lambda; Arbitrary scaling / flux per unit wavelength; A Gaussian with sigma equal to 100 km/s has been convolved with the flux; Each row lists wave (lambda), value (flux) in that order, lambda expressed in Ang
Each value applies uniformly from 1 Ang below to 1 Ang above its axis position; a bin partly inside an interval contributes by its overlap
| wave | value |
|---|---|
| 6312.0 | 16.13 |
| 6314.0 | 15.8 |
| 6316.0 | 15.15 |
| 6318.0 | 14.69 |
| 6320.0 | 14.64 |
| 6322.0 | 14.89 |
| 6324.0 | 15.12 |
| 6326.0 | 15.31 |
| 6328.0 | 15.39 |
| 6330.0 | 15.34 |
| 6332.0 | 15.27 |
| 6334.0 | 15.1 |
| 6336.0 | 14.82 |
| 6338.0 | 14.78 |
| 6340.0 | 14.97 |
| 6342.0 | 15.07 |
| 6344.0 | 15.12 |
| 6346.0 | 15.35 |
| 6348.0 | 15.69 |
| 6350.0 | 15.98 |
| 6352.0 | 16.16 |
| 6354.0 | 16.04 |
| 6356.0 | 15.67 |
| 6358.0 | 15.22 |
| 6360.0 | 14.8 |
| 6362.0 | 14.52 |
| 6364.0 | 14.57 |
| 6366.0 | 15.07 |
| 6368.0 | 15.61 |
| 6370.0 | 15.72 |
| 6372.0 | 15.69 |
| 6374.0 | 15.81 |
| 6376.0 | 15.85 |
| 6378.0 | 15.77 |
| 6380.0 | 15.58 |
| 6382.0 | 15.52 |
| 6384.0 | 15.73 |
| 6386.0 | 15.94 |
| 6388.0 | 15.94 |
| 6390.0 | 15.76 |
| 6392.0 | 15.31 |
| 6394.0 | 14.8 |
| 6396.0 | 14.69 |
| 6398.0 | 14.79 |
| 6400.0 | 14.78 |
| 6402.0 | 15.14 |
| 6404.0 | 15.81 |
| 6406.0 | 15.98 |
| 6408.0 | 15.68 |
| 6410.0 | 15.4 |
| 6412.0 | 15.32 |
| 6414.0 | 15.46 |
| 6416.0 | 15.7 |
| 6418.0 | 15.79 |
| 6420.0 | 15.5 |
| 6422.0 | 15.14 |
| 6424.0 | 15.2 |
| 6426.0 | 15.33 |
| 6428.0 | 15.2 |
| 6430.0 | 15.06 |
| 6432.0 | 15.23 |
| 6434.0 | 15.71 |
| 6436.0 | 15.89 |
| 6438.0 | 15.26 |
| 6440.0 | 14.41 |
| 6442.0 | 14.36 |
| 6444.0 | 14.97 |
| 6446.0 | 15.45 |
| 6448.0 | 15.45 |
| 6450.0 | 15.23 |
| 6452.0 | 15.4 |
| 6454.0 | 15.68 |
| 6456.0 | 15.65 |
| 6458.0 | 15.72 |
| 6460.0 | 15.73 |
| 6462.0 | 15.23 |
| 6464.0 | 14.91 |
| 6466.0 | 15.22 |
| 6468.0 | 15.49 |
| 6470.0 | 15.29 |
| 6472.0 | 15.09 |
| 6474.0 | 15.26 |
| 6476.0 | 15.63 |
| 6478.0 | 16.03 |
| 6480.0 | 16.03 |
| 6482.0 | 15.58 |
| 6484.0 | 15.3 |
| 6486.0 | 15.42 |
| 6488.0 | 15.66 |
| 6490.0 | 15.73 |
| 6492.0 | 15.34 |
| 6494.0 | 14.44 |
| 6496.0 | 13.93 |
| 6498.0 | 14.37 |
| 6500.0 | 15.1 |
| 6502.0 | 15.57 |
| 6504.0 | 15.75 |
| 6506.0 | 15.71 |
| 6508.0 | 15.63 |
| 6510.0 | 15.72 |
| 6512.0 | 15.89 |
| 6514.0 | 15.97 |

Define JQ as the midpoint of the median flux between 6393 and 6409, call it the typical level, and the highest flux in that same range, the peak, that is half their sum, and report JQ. 15.5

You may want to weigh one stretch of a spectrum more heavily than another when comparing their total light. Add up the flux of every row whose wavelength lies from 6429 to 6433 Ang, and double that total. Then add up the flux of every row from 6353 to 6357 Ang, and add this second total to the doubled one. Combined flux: 92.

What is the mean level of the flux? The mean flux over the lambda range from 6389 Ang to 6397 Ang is 15.1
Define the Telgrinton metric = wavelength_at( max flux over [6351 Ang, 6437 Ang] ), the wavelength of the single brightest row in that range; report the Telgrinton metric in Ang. 6352.0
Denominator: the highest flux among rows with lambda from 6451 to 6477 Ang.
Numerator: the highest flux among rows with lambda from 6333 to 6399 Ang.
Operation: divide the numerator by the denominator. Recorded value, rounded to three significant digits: 1.03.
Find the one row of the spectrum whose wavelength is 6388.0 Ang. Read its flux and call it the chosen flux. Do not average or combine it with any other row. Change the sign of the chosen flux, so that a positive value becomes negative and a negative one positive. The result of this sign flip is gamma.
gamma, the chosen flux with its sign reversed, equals -15.9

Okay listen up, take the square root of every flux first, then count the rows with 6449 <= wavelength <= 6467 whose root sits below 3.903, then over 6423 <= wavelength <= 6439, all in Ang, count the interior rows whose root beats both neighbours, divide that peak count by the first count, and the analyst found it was 0.50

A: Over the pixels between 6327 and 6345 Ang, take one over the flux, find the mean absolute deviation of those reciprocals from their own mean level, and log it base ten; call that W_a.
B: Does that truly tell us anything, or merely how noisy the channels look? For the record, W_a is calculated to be -3.14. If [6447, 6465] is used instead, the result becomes -3.02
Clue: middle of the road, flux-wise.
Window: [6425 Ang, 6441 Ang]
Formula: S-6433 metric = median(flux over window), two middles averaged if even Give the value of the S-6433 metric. 15.2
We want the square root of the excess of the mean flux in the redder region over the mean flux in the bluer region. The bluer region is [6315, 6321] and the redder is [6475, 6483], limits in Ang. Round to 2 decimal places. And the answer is 1.00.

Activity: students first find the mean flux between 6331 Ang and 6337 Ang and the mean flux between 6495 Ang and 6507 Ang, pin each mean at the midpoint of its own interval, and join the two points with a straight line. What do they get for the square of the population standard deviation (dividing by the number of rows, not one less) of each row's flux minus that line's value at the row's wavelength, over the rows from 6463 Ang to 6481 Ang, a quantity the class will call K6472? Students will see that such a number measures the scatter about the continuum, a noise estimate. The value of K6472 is 0.14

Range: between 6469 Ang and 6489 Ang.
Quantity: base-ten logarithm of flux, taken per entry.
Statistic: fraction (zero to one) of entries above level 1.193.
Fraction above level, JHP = 0.400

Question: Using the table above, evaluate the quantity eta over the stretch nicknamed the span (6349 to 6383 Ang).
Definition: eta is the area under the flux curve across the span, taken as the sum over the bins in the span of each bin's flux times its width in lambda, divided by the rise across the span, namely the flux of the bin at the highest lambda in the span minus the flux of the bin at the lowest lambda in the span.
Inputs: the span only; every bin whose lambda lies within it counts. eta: -1146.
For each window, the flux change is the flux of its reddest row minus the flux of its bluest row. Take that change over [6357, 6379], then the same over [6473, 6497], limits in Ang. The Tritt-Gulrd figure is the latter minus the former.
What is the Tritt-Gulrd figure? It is -1.9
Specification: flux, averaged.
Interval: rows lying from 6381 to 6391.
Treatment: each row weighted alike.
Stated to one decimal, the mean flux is 15.8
